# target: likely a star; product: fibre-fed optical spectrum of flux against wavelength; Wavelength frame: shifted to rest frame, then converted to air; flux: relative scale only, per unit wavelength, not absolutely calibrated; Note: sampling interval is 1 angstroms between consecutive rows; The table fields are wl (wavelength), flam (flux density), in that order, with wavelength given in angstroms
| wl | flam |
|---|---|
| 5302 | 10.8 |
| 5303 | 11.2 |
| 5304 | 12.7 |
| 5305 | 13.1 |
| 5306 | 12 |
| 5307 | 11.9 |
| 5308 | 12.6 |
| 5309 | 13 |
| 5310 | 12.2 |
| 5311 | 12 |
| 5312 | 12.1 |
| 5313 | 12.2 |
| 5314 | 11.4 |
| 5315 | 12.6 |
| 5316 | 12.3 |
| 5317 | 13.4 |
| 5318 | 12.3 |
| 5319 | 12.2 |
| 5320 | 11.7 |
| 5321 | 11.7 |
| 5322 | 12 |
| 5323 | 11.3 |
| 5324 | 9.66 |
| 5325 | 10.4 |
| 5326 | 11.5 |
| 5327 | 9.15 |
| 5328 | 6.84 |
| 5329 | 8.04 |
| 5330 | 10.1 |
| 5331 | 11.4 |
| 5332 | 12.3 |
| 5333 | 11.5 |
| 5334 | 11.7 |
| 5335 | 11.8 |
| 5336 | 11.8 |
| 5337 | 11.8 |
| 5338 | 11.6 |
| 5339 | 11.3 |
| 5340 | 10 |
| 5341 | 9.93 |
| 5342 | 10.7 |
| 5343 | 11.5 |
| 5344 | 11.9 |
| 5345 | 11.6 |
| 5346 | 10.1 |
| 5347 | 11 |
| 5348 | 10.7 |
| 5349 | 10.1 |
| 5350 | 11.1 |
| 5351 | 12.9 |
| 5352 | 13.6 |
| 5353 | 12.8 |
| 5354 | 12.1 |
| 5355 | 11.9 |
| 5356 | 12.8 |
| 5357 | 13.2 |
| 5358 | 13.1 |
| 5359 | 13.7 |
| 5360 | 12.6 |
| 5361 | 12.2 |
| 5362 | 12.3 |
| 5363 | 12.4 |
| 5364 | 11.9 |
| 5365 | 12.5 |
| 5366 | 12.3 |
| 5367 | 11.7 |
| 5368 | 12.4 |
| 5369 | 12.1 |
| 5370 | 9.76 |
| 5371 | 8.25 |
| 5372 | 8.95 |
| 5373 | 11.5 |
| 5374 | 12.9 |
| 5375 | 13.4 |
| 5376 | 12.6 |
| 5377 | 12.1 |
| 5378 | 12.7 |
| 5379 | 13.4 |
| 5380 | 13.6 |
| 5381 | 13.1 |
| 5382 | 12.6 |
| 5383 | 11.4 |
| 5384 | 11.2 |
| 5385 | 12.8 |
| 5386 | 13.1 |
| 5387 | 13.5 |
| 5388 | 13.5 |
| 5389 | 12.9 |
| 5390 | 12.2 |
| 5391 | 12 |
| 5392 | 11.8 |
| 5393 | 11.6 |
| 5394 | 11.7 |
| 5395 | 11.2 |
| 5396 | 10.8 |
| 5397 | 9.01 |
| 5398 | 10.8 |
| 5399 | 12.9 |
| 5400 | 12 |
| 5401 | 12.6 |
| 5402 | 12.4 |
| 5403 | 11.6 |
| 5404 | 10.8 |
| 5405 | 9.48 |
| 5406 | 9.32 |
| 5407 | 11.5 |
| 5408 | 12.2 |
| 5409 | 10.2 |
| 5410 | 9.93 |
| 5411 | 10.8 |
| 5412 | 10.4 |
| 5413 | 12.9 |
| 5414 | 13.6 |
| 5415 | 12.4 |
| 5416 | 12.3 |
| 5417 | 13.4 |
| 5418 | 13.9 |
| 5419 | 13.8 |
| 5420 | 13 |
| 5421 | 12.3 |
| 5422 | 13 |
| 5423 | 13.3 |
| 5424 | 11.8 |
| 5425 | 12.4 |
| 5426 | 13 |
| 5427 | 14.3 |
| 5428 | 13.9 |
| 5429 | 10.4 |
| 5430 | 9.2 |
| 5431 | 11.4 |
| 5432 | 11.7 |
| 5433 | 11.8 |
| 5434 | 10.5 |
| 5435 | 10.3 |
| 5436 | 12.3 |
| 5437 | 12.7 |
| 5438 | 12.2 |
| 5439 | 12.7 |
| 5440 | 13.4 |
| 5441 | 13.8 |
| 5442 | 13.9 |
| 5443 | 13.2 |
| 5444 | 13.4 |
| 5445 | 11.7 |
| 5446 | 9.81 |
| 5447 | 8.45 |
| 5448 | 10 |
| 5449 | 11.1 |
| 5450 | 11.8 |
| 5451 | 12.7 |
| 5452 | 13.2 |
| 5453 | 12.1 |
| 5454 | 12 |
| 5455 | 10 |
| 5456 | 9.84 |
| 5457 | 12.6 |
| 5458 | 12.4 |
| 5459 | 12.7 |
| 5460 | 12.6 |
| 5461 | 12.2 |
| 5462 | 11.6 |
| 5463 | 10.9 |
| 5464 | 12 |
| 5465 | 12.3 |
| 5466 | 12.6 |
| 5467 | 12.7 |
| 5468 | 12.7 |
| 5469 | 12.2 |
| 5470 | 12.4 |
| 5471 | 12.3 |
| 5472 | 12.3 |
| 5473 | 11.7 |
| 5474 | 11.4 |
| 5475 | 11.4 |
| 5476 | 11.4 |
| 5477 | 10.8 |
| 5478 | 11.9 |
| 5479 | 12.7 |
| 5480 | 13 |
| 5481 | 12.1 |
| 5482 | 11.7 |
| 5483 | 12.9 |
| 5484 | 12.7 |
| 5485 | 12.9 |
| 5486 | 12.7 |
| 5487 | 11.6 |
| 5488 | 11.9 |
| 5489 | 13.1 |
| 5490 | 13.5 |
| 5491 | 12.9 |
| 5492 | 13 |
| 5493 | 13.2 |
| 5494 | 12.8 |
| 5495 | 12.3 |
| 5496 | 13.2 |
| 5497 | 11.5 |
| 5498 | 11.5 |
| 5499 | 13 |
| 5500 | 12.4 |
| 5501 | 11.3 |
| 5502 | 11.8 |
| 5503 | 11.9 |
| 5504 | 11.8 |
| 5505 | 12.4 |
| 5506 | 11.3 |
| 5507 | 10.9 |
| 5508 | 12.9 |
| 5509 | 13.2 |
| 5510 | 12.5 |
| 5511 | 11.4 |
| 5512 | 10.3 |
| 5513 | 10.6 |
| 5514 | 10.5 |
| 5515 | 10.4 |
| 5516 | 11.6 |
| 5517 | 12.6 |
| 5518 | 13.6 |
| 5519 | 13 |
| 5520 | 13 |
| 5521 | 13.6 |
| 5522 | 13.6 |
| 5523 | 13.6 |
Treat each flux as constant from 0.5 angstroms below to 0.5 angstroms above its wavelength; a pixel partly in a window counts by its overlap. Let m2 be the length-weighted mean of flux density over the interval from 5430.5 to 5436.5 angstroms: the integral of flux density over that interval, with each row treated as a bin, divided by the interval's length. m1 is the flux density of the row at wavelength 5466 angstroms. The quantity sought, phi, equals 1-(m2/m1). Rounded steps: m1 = 12.6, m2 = 11.3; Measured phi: 0.10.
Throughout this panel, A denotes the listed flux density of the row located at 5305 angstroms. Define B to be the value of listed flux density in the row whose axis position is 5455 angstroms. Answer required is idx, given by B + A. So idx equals 23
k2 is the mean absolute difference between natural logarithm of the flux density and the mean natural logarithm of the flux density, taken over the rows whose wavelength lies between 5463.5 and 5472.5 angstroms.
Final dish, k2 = 0.02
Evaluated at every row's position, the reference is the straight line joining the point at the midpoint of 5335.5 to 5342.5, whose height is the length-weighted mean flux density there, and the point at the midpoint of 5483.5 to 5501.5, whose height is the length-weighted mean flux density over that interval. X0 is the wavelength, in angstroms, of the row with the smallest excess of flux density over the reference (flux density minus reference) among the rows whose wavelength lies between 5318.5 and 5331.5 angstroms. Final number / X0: 5328 angstroms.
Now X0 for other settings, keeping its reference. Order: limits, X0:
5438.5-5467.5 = 5447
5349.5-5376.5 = 5371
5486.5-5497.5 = 5497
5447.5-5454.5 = 5448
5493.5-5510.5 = 5507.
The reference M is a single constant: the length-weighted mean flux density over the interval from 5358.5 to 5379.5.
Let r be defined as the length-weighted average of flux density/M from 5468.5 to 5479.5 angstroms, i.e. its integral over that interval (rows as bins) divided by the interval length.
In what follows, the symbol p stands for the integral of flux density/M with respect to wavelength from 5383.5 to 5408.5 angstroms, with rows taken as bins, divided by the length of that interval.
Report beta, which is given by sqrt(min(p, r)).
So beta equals 0.99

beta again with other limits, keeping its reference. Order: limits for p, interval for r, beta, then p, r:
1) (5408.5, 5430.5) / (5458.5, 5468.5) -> 1.01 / 1.02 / 1.02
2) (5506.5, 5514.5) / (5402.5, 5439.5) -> 0.98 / 0.96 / 0.99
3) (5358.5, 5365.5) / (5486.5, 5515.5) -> 1.00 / 1.04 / 1.00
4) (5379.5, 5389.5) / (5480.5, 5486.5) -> 1.02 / 1.07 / 1.04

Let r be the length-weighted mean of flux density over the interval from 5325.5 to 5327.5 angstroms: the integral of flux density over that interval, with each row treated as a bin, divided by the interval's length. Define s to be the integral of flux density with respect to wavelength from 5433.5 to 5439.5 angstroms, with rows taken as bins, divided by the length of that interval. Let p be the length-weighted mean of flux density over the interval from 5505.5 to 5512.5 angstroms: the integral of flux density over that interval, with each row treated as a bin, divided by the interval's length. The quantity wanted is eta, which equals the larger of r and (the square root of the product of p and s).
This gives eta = 11.8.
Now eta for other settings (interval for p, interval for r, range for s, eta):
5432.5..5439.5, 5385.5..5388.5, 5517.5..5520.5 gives 13.4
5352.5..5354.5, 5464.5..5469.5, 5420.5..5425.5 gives 12.5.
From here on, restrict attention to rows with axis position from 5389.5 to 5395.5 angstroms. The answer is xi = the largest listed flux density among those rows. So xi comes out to 12.2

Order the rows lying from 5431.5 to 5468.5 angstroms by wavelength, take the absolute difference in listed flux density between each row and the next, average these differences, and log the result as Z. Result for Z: 0.8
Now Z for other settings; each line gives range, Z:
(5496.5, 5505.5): 0.6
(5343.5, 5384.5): 0.7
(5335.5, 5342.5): 0.4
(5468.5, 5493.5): 0.5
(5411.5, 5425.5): 0.8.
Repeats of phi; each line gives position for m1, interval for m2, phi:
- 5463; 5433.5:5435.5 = 0.05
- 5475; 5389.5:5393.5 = -0.04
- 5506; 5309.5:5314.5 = -0.06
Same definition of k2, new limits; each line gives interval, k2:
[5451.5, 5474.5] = 0.05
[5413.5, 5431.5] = 0.08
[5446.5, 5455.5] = 0.11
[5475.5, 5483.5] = 0.05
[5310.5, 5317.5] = 0.03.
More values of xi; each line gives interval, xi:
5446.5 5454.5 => 13.2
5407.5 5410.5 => 12.2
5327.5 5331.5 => 11.4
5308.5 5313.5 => 13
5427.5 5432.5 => 13.9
